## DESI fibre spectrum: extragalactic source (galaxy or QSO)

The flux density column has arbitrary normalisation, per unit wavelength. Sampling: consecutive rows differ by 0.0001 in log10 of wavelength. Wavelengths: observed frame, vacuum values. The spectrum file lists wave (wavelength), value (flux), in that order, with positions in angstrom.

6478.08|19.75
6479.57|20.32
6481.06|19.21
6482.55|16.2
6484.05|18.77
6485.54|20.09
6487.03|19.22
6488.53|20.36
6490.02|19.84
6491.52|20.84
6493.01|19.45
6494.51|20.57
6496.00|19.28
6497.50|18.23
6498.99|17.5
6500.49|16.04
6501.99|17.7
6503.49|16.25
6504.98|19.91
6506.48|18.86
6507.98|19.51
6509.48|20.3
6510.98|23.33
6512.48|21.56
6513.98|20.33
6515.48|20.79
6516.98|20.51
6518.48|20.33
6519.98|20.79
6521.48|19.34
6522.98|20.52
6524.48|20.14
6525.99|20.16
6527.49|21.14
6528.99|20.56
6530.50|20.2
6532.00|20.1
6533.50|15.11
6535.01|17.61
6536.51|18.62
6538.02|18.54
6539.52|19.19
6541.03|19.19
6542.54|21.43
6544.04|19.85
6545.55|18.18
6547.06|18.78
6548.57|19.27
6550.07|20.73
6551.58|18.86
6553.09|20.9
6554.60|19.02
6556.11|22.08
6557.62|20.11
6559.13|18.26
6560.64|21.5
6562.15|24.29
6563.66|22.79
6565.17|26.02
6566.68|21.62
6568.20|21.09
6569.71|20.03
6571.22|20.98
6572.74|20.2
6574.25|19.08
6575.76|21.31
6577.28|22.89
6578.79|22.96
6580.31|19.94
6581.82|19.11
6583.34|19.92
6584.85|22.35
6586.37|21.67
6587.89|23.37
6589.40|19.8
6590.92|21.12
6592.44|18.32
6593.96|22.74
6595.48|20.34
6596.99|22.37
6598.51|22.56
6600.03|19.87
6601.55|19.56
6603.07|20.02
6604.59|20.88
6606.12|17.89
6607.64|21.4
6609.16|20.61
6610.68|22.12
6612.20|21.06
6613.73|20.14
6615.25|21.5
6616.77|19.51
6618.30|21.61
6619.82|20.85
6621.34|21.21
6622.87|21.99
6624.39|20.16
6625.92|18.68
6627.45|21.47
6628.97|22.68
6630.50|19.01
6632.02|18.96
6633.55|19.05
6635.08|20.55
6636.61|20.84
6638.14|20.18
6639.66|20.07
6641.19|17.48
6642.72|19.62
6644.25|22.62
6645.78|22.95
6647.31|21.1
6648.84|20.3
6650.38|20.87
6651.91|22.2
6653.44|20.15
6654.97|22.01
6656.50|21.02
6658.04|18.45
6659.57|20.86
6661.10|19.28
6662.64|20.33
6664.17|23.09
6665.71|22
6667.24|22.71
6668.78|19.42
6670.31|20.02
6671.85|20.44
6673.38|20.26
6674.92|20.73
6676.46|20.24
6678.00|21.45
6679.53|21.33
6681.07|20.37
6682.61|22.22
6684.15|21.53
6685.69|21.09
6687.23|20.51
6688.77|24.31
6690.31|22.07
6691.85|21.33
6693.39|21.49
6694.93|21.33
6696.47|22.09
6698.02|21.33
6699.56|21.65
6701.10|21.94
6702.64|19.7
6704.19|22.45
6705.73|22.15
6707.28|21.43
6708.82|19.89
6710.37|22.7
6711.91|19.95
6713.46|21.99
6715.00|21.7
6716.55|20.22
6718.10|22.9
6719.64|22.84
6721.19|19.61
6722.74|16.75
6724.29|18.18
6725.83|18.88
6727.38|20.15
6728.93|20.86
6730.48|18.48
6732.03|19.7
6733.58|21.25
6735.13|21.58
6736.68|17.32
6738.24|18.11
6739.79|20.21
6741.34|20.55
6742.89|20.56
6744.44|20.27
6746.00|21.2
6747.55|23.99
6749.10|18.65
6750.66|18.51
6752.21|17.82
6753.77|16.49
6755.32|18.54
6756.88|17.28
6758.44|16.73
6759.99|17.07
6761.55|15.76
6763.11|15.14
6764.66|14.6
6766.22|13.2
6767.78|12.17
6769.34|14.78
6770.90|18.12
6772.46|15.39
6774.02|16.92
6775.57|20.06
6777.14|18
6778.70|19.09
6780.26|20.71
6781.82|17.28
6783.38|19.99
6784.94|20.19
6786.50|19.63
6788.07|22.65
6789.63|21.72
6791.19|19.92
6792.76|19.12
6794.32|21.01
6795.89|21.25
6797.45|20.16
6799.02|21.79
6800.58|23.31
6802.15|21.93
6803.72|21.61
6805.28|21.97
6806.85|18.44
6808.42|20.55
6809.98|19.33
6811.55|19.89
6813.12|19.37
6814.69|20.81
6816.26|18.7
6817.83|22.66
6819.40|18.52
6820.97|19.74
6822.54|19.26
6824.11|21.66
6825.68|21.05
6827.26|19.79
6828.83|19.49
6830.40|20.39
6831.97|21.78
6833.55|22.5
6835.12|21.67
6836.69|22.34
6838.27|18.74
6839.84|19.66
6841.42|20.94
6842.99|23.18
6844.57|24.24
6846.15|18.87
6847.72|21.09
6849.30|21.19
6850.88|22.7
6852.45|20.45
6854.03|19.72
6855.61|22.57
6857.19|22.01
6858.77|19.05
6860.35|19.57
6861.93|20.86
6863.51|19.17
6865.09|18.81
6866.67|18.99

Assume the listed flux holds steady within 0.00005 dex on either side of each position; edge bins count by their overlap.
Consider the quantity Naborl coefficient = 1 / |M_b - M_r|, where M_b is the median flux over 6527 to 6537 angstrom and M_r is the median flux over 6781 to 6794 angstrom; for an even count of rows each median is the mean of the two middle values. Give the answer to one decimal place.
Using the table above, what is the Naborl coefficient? 6.9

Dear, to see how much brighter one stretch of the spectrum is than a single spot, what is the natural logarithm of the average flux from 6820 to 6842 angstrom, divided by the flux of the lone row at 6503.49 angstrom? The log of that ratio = 0.24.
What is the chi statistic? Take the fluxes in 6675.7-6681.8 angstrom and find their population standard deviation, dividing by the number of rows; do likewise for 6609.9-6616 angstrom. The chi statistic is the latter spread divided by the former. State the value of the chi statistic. 1.3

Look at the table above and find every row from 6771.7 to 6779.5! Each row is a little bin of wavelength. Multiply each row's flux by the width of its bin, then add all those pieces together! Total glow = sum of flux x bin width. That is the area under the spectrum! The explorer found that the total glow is 140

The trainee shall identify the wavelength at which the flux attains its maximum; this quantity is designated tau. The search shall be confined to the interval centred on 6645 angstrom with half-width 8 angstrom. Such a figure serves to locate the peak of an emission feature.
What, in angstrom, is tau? 6645.78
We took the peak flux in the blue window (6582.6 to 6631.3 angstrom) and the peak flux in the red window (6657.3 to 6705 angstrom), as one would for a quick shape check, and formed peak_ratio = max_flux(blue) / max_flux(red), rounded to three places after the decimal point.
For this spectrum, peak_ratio 0.961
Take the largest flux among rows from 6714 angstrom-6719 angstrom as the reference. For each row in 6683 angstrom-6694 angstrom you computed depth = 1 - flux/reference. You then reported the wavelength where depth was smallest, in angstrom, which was 6688.77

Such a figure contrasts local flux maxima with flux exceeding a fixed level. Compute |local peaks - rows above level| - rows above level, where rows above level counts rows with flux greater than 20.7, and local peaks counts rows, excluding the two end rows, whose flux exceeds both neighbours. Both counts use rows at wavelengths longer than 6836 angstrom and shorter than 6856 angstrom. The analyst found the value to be -2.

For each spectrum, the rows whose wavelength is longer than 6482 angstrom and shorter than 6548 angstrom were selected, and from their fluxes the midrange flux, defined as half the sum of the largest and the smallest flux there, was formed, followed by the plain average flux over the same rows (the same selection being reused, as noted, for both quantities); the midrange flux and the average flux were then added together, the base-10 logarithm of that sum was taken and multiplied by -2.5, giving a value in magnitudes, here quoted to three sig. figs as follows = -3.97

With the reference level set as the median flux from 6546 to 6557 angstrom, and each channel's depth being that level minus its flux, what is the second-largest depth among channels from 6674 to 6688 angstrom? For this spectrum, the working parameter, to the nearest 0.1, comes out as -1.1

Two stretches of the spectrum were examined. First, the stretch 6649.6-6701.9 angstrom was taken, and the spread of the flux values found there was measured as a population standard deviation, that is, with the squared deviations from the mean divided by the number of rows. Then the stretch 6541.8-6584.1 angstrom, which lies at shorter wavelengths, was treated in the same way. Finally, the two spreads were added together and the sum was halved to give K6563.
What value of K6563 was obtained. 1.5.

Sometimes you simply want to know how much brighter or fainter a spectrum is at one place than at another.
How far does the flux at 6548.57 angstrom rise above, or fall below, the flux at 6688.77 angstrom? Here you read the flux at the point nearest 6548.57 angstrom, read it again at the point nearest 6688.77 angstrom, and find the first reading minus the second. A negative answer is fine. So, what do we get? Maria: -5.0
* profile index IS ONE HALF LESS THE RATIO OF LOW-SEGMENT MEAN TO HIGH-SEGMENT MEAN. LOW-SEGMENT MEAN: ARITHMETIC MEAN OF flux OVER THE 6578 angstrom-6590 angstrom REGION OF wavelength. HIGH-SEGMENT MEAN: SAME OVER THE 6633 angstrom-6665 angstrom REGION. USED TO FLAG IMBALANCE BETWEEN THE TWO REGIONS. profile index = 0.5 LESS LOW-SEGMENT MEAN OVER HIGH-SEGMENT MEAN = -0.53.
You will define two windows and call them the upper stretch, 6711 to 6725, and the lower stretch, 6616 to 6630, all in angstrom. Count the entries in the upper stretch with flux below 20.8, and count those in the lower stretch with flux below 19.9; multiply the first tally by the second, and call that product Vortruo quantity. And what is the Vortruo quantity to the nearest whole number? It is 10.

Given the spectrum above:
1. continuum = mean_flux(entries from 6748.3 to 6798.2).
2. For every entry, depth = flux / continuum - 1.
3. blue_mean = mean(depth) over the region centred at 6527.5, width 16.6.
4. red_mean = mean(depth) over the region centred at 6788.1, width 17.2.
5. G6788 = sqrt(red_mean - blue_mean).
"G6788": 0.20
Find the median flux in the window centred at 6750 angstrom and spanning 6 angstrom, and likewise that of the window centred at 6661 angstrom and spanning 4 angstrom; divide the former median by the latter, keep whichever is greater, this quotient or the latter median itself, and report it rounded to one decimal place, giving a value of 20.3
